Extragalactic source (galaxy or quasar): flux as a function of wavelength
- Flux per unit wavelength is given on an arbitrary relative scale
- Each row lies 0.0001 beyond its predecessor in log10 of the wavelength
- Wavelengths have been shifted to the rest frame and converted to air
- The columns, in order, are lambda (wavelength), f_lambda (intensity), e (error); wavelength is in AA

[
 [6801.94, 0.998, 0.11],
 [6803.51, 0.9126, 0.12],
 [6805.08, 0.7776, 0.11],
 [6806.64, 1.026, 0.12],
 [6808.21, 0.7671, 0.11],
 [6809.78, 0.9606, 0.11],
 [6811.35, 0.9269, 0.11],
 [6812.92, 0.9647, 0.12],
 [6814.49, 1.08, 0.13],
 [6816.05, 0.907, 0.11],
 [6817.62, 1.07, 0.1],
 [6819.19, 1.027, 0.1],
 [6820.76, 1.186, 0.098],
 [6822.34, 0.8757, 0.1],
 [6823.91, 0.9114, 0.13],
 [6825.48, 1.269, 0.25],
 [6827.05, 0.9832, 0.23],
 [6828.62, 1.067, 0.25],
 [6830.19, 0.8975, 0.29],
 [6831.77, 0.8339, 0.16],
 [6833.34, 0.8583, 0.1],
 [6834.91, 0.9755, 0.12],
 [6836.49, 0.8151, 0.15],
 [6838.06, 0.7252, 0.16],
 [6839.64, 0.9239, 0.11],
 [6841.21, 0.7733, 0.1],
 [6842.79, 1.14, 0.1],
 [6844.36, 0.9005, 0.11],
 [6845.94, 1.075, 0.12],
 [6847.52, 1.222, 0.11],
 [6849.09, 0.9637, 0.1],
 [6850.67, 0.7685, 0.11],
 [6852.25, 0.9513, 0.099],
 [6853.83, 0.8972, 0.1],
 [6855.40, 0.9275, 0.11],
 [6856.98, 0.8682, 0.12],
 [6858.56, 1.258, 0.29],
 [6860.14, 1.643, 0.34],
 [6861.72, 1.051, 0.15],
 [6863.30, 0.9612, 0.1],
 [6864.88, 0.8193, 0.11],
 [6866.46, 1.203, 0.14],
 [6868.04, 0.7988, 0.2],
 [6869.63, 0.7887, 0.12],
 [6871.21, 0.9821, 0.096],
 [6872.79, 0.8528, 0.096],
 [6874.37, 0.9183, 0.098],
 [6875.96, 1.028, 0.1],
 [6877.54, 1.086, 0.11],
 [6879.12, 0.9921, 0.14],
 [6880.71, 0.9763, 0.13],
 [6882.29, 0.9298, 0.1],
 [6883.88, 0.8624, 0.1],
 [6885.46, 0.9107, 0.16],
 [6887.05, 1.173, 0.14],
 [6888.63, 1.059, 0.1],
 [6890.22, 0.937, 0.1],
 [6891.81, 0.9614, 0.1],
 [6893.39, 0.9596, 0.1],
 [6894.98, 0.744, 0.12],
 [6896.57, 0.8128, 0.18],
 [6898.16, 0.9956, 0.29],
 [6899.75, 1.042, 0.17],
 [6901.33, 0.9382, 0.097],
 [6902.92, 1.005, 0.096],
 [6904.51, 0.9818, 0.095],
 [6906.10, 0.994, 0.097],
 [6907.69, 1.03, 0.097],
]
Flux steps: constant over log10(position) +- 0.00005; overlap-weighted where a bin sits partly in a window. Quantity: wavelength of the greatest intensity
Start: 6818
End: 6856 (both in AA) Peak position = 6825.48 AA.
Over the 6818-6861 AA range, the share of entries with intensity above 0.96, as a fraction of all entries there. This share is 0.44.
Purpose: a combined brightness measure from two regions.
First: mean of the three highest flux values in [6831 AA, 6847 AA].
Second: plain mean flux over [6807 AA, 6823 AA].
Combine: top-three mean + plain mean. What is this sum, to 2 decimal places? 2.04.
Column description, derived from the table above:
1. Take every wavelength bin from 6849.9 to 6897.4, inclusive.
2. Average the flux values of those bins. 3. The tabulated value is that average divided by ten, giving 0.0971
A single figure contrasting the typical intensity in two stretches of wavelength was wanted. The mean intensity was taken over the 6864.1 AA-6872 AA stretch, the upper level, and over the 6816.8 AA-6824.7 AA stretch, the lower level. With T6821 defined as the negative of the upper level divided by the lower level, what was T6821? -0.91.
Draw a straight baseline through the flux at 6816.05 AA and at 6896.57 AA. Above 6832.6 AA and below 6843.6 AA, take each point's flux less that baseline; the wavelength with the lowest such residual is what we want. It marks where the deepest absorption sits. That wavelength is 6838.06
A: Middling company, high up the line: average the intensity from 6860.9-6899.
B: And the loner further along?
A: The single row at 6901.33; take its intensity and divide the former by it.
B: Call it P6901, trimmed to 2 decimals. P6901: 1.01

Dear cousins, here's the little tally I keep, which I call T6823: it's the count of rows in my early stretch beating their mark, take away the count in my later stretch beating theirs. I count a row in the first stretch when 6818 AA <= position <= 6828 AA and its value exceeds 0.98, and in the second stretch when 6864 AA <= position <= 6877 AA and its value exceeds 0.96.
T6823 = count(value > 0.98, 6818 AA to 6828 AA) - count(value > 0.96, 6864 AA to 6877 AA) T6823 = 1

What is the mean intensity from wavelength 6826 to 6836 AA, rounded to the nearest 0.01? 0.94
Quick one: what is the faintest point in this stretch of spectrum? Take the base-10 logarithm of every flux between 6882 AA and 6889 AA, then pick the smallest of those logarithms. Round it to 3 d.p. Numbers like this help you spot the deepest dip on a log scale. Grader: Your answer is -0.064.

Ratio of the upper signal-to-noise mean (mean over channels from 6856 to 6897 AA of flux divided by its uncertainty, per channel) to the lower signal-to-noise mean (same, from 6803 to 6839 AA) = 1.07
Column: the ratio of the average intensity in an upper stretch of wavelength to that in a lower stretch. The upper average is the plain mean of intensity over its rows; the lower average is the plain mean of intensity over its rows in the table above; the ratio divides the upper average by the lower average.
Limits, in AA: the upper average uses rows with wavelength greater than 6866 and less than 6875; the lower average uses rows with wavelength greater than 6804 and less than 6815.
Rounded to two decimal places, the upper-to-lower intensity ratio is 0.99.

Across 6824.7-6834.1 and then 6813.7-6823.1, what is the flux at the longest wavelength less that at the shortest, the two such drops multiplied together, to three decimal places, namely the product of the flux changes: 0.084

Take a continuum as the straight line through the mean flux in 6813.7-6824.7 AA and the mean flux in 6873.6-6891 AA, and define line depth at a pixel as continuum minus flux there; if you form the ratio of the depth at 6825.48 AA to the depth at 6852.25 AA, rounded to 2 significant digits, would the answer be -5.6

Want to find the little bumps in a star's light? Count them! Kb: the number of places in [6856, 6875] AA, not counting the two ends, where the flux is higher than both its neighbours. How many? 3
